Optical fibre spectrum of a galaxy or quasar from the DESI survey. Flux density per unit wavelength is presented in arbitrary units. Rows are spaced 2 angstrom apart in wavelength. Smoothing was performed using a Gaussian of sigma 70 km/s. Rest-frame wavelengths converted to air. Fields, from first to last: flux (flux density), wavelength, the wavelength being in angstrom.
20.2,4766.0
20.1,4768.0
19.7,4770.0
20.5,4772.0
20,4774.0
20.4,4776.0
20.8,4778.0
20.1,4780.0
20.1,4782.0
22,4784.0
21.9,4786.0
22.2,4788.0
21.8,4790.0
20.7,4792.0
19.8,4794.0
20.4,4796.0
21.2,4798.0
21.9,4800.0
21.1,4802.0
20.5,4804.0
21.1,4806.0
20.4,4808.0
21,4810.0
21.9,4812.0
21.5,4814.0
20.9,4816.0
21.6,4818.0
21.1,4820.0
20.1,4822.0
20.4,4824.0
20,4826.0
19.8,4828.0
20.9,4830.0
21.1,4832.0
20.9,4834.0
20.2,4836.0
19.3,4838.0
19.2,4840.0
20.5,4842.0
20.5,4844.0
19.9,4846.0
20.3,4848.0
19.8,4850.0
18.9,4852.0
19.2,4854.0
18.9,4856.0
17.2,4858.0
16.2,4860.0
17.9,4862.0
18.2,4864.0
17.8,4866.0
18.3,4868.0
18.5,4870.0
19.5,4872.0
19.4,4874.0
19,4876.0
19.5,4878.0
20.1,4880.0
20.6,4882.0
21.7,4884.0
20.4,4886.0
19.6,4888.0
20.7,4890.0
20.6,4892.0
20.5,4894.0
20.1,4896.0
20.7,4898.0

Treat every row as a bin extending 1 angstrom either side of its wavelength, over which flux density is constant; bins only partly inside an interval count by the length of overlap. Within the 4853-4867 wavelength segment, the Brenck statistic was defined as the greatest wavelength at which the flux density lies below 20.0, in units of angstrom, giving 4866.0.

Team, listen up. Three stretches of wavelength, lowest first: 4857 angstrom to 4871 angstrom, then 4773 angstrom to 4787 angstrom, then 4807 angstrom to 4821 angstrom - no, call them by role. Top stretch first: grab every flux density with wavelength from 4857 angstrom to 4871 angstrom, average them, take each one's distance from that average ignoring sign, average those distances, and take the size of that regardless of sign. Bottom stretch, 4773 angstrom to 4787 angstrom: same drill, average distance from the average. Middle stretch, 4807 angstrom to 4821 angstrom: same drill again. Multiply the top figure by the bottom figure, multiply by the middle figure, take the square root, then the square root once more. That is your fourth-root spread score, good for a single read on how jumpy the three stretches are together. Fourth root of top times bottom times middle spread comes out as 0.636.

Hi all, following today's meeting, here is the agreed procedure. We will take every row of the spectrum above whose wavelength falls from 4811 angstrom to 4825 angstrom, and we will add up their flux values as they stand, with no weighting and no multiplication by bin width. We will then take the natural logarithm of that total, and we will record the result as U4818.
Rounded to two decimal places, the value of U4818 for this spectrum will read 4.99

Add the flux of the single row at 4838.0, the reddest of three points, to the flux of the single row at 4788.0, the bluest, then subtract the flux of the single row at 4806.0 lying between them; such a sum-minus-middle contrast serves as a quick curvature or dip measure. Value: 20.4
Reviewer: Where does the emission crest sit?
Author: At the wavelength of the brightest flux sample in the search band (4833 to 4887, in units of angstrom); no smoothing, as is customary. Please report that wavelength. 4884.0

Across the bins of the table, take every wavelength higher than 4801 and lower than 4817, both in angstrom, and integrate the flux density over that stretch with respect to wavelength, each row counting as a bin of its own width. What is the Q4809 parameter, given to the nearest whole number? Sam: 337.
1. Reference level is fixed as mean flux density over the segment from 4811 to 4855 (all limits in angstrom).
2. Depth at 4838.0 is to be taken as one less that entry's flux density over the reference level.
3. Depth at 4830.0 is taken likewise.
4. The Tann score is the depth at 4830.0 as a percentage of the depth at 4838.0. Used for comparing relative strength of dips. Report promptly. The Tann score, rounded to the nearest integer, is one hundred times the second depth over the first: -50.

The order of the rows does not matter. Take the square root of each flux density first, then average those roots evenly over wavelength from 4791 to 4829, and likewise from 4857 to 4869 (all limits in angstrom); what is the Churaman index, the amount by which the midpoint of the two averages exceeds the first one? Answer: -0.18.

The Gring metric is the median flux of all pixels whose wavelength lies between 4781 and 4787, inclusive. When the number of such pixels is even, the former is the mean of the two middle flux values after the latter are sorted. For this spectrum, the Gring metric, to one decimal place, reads 21.9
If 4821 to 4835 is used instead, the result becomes 20.4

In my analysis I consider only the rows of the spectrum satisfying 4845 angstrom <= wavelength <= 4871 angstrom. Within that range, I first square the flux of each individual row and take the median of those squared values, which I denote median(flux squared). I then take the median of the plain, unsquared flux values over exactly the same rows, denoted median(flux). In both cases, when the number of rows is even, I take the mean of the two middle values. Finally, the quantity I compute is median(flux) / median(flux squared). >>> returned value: 0.054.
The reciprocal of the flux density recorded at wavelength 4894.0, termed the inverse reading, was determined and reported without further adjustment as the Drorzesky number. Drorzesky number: 0.0488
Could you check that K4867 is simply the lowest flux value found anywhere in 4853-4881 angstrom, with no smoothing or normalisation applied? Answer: 16.2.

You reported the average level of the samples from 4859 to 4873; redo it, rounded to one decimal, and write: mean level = 18.1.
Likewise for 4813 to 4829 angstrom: 20.7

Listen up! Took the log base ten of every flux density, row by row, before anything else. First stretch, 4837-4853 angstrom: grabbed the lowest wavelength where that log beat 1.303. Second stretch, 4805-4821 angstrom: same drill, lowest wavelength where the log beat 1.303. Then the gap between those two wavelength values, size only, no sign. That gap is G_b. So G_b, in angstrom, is 36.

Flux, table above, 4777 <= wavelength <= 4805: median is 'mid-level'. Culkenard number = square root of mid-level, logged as 4.58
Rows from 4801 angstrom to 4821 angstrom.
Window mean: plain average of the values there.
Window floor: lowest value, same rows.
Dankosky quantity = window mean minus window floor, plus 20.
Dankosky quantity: 20.7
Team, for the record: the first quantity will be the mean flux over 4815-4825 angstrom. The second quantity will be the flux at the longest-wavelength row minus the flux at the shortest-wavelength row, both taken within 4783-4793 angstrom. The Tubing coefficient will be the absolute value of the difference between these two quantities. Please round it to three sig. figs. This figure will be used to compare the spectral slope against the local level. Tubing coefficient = 22.1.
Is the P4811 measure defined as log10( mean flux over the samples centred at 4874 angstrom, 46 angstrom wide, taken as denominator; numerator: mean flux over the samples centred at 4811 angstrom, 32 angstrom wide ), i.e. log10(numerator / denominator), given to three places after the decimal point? 0.037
